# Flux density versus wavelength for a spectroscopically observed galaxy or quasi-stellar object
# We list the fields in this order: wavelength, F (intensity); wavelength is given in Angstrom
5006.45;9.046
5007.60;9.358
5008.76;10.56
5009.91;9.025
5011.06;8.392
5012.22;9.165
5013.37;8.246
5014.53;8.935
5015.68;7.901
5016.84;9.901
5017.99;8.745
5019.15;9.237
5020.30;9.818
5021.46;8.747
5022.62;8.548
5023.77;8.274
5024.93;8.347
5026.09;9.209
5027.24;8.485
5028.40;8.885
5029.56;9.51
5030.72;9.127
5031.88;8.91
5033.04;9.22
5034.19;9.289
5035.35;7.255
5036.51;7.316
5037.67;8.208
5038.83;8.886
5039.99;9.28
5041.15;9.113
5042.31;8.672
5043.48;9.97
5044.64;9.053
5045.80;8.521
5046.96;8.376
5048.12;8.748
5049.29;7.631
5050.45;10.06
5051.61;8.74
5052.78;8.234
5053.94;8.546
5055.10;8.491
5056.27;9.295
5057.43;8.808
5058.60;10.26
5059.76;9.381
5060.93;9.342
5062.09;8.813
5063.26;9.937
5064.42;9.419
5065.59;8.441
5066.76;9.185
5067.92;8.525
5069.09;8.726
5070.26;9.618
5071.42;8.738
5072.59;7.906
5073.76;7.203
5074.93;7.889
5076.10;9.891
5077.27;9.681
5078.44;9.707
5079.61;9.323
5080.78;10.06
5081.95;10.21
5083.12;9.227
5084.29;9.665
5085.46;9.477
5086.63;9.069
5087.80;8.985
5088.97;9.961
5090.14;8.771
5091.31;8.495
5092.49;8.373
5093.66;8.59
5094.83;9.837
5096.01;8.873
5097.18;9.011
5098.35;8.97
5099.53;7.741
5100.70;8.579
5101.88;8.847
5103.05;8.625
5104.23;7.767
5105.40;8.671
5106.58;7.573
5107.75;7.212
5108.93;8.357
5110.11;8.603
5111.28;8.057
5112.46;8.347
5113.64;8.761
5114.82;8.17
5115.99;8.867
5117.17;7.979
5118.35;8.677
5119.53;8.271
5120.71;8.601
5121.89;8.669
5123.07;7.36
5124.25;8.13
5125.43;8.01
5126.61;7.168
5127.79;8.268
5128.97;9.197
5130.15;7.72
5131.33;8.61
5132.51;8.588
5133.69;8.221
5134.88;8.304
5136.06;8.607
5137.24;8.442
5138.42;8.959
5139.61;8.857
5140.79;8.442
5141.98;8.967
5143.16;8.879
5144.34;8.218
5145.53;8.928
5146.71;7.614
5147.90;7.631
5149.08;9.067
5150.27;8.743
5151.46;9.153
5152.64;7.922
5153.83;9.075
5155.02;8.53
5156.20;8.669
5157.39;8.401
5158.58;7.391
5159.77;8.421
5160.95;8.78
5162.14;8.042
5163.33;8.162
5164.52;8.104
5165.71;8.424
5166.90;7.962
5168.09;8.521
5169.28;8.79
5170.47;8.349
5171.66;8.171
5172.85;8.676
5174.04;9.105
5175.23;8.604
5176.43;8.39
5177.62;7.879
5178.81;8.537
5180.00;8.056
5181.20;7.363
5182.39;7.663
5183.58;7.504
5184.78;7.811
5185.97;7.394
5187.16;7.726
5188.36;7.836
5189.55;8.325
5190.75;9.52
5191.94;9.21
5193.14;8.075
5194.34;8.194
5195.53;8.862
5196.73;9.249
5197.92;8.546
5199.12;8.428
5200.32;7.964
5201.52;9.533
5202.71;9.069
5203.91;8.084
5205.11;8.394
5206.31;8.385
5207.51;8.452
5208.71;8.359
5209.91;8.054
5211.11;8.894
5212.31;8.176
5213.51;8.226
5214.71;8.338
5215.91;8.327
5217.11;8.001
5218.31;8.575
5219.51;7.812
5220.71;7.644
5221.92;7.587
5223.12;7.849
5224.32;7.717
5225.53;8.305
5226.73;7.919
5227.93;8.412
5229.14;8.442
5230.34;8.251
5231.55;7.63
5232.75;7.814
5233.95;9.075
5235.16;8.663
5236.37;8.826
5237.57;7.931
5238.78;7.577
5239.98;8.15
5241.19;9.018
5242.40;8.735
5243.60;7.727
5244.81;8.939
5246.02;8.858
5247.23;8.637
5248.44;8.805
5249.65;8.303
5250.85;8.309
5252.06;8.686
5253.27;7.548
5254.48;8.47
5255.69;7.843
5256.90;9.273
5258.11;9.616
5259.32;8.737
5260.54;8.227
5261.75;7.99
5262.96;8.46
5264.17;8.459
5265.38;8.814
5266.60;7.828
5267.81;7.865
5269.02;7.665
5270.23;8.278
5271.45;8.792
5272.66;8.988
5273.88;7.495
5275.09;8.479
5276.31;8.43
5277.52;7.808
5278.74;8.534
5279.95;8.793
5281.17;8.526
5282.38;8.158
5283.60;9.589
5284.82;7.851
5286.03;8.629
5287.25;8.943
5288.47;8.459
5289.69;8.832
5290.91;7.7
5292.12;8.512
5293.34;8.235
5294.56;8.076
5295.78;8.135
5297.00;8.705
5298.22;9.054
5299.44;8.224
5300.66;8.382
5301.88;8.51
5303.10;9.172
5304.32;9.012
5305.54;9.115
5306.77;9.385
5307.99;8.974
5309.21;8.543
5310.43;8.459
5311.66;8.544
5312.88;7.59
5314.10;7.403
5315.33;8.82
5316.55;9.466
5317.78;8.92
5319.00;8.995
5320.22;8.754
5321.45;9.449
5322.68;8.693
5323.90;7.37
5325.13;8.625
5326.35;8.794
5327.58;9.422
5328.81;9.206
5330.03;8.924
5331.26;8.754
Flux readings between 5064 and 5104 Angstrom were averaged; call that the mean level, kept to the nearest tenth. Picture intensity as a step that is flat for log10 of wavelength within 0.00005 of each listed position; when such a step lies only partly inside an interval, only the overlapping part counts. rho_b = 9.0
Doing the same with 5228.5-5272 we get 8.4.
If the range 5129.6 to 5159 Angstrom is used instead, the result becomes 8.5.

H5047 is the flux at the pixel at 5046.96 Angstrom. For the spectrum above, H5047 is 8.376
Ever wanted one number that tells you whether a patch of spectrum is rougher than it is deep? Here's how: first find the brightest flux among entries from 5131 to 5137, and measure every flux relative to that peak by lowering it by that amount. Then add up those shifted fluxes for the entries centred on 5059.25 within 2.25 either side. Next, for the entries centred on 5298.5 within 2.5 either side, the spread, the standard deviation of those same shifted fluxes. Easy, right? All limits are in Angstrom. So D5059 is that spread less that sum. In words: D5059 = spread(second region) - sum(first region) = -3.0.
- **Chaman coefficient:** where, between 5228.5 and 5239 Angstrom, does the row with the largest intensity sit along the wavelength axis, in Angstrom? 5233.95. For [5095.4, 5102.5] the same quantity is 5097.18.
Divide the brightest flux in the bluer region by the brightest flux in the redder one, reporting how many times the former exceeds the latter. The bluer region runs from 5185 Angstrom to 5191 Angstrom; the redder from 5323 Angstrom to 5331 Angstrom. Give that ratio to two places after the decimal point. 1.01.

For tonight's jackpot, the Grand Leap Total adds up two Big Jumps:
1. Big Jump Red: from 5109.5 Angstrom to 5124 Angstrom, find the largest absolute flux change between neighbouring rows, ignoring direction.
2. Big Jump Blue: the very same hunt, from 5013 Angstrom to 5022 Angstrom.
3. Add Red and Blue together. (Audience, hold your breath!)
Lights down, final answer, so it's 3.3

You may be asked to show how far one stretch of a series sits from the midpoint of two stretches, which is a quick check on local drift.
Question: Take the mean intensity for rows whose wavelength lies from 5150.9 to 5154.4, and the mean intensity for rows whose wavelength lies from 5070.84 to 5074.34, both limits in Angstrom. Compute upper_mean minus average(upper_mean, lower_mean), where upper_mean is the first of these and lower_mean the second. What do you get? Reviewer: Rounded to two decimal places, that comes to 0.38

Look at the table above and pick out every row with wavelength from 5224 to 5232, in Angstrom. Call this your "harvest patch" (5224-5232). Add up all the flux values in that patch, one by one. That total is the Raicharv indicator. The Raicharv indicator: 56.7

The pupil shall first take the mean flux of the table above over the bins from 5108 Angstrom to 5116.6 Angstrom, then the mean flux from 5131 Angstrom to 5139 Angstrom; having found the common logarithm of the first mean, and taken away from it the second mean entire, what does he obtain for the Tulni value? -7.61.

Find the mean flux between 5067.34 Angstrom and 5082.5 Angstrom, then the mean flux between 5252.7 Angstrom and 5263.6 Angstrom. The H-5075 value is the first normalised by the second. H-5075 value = 1.07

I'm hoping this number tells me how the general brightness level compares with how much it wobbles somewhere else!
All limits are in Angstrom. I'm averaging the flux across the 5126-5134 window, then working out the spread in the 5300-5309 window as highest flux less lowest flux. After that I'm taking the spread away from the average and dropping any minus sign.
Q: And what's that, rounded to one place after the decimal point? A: 7.3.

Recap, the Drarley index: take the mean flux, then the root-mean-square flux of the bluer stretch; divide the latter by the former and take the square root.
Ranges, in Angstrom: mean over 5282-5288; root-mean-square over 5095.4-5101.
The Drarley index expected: 1.00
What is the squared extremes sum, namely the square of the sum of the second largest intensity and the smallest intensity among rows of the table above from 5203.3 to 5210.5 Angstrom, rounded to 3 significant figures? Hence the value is 271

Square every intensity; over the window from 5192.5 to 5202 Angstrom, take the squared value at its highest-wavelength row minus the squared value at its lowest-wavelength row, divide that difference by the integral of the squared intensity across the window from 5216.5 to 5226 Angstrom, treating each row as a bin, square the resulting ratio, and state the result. 0.0018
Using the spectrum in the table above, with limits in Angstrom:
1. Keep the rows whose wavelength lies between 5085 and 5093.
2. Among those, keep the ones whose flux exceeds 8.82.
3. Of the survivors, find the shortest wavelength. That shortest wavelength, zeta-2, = 5085.46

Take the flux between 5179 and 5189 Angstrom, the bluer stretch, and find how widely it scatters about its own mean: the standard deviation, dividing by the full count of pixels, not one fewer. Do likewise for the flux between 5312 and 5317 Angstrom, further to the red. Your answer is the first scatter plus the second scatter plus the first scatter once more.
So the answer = 1.30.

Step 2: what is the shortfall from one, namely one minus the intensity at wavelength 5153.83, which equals -8.1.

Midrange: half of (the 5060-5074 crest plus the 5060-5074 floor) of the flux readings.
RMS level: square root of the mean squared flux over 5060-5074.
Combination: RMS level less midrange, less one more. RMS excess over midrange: -0.72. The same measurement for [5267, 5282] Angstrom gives -0.92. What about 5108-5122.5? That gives -0.97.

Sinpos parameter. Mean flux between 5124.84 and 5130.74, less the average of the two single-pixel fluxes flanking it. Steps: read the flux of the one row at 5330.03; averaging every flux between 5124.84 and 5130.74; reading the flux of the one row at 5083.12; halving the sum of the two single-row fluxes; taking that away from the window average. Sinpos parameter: -1.0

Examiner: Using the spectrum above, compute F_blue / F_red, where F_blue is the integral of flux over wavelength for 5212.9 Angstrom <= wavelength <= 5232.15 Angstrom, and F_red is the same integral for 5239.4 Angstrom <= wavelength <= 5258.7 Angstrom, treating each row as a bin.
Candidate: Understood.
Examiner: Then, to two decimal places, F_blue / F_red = 0.94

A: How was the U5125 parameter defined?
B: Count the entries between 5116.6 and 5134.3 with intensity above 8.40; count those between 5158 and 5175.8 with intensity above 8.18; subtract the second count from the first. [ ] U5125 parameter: -3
